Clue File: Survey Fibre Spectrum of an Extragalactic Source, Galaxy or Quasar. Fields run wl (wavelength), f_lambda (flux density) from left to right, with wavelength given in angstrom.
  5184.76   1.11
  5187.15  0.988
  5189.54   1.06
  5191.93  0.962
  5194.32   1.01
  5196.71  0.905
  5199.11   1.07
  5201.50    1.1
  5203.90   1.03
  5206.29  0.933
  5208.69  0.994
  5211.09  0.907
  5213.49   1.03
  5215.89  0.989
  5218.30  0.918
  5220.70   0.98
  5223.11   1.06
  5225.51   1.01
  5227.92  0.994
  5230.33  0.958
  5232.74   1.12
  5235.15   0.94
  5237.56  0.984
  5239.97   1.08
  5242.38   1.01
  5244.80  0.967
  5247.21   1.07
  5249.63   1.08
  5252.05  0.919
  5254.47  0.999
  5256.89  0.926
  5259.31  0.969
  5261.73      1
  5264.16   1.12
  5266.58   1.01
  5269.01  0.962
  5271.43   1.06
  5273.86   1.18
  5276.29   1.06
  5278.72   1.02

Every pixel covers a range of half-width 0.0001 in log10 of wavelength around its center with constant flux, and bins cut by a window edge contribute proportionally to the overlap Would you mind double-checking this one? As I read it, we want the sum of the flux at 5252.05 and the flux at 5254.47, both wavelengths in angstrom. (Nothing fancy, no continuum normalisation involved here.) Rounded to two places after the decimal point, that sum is 1.92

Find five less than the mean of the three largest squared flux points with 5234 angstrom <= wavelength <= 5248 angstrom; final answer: -3.89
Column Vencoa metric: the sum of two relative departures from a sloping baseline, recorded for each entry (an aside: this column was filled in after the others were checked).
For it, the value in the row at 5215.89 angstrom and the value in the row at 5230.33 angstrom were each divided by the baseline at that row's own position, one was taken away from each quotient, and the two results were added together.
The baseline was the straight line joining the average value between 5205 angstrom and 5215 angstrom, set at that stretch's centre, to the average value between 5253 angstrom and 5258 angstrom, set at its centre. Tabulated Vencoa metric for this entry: 0.02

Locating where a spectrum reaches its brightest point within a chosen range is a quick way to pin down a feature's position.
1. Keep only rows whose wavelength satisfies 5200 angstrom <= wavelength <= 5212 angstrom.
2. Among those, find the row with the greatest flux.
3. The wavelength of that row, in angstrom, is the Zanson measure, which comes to 5201.50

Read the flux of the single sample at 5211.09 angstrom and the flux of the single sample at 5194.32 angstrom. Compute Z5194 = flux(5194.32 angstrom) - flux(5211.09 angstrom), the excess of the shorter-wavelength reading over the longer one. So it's 0.10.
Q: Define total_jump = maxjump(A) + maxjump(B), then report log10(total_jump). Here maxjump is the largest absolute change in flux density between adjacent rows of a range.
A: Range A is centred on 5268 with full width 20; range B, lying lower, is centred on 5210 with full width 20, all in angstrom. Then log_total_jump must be -0.61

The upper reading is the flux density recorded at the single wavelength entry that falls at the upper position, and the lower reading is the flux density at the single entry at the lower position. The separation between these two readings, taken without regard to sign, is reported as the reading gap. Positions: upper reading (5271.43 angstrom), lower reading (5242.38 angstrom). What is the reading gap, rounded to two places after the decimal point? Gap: 0.05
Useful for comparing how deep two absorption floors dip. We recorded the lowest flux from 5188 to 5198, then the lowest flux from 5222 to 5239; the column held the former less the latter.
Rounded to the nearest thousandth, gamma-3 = -0.035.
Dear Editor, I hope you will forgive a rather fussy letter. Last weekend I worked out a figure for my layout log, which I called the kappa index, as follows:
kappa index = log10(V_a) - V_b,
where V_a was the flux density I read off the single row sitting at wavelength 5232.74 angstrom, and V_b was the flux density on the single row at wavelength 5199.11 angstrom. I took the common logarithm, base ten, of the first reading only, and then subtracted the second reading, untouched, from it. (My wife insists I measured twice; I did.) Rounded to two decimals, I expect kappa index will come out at -1.02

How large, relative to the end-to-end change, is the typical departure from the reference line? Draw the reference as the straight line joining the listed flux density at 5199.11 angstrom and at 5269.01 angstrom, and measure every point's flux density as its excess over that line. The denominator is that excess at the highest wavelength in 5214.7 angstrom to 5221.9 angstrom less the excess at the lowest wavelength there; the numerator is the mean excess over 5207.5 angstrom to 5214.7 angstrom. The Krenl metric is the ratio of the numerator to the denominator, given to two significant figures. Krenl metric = 47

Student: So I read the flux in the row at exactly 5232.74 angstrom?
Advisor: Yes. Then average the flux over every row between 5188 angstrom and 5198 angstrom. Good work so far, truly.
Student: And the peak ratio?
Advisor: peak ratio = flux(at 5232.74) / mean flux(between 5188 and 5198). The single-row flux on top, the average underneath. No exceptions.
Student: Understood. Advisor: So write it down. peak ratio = 1.14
